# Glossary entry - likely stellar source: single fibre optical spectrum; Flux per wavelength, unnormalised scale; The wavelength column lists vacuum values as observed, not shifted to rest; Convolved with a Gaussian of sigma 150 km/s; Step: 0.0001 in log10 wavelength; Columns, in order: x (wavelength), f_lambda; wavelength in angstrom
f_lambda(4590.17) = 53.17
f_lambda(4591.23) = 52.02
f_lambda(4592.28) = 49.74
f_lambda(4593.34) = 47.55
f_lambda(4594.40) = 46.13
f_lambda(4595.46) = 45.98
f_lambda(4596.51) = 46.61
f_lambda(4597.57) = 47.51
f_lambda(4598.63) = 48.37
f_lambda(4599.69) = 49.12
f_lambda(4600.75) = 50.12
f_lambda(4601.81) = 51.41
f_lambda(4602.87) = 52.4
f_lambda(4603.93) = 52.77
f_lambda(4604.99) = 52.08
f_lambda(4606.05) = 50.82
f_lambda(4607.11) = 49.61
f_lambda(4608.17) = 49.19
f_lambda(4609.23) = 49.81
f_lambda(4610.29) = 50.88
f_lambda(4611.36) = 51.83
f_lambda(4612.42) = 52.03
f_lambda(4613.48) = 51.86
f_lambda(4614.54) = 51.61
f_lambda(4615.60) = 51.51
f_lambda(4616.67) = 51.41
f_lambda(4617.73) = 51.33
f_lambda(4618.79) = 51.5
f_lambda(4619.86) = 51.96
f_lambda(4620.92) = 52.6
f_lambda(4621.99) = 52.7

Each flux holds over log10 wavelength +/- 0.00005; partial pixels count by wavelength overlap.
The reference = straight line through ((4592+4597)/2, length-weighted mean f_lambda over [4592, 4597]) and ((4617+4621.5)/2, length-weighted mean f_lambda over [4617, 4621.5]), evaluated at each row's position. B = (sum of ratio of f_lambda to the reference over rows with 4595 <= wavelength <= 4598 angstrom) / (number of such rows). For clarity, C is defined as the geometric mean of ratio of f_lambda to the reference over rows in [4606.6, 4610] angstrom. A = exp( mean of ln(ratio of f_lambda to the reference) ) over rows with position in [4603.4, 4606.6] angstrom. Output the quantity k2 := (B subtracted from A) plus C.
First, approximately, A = 1.06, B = 0.98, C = 1.00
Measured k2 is 1.07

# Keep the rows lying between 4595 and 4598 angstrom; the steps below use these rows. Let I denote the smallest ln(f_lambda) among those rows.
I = 3.83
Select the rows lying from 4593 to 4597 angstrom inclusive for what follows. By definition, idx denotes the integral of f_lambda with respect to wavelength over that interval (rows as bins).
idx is 186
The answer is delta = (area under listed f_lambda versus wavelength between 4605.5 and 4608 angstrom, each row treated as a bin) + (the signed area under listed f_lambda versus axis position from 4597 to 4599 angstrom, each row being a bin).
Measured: 221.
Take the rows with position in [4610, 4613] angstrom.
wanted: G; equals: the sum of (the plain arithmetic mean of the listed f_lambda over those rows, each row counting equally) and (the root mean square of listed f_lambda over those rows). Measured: 103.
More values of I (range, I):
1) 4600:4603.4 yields 3.91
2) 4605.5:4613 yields 3.90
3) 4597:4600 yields 3.86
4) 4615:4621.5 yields 3.94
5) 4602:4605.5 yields 3.95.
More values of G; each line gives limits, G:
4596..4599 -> 95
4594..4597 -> 92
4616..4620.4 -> 103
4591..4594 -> 100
